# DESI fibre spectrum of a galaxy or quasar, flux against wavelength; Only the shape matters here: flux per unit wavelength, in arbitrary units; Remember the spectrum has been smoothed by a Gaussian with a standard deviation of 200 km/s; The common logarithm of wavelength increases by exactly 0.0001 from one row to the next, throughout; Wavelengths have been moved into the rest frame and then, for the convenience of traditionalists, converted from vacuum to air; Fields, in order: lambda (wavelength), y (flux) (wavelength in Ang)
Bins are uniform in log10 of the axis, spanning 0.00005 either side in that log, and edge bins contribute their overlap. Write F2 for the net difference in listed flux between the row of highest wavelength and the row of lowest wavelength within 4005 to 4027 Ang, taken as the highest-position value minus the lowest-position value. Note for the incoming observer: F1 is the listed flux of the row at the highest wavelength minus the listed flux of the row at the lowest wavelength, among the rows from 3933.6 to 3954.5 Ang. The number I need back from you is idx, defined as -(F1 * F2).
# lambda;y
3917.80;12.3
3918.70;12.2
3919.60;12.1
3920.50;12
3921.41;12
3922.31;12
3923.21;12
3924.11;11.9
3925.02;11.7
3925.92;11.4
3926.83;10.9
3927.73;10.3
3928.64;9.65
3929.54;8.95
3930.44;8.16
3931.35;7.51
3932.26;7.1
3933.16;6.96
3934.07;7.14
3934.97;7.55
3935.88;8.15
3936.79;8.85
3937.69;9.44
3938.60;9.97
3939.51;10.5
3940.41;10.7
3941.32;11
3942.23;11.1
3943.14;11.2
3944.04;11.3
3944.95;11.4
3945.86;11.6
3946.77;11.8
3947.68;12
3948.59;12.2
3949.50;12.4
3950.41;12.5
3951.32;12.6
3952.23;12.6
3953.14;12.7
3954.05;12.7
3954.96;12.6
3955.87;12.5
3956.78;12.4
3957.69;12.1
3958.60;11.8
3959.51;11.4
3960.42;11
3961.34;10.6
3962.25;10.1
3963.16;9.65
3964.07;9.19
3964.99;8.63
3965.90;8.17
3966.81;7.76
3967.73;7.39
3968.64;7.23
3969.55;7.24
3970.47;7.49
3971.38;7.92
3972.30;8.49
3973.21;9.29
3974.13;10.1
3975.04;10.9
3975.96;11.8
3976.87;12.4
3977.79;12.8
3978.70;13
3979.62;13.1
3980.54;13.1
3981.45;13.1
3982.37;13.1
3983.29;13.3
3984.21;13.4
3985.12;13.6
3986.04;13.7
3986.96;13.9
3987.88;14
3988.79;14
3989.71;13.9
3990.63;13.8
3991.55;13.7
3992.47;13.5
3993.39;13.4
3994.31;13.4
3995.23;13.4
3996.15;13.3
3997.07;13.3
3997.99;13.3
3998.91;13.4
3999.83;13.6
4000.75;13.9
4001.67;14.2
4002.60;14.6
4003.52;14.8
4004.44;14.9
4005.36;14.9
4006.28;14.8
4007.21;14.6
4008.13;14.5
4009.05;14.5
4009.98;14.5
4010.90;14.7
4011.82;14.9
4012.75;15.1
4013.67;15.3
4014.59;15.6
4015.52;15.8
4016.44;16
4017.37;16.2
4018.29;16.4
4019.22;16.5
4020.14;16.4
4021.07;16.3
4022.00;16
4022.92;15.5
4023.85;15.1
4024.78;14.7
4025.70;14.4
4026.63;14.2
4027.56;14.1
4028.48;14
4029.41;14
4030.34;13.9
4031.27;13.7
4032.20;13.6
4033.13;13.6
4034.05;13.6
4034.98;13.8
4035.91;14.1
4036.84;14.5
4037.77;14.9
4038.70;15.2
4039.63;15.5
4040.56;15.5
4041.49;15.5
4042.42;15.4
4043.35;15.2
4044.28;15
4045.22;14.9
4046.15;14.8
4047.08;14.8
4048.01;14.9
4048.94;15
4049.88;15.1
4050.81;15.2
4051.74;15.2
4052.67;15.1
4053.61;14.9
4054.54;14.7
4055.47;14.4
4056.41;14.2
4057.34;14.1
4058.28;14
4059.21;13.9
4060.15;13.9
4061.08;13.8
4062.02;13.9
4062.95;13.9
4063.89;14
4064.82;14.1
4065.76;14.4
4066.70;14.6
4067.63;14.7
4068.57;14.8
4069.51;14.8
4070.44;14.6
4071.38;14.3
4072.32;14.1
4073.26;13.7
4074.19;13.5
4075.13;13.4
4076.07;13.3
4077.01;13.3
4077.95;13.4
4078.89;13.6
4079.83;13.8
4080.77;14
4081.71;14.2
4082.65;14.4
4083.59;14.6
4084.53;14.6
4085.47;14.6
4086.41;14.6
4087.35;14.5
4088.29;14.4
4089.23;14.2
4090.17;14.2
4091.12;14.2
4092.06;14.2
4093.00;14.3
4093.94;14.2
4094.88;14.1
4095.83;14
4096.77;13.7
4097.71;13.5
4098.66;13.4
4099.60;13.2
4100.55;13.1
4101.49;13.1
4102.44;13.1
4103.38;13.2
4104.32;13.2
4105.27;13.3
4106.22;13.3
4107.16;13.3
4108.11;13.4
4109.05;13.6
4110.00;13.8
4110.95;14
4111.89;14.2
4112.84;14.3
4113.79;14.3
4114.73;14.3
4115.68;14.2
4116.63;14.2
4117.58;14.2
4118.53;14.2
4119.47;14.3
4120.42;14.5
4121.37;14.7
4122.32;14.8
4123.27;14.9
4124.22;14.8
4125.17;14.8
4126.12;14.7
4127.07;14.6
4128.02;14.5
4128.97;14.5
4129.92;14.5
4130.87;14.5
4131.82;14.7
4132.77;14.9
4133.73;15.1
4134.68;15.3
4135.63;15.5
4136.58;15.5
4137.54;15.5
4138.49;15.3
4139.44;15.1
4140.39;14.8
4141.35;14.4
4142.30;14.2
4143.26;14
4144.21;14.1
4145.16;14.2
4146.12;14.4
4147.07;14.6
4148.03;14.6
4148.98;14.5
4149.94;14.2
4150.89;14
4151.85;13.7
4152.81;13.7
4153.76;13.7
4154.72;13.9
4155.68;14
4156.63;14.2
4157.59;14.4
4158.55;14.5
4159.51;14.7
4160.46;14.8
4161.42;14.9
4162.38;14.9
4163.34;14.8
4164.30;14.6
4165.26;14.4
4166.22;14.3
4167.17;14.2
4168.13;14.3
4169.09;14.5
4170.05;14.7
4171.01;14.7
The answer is 3.9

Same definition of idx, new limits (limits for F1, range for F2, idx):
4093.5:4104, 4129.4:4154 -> -0.8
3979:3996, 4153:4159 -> -0.2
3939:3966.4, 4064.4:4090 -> 0.2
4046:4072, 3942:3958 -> 0.5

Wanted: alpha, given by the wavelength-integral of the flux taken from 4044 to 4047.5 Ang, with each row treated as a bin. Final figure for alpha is 52.0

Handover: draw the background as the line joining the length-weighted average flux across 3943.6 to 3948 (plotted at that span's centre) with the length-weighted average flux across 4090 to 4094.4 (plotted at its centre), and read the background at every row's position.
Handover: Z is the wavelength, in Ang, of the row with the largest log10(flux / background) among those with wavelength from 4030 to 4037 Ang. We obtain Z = 4036.84 Ang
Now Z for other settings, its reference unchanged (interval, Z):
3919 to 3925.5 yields 3919.60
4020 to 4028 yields 4020.14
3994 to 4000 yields 3999.83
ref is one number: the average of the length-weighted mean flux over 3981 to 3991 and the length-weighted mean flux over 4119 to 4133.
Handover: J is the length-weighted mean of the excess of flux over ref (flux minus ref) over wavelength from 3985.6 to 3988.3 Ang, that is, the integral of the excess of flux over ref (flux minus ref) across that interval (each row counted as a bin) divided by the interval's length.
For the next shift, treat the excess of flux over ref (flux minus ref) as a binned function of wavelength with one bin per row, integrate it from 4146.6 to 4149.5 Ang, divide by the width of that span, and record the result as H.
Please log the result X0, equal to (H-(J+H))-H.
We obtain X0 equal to -0.2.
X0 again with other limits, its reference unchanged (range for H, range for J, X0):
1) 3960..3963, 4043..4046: 2.8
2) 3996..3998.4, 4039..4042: -0.5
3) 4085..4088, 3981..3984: 0.5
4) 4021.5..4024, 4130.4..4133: -2.0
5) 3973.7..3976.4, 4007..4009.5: 2.8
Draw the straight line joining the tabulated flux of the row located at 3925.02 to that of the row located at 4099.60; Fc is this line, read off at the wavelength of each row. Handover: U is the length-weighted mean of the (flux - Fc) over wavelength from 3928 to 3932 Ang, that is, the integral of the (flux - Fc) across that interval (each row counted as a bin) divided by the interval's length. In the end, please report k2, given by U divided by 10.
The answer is -0.32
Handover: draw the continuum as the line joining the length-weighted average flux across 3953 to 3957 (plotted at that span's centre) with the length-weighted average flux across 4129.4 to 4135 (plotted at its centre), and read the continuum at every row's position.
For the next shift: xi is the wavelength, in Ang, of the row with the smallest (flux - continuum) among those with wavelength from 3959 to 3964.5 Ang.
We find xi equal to 3964.07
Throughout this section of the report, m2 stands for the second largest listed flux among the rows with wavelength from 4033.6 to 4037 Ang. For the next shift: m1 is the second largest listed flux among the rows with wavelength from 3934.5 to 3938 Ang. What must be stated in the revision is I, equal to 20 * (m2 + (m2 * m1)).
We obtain 2778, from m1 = 8.85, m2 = 14.1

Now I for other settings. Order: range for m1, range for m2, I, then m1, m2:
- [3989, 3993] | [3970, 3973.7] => 2513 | 13.8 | 8.49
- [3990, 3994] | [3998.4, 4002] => 4087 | 13.7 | 13.9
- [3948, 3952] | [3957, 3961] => 3186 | 12.5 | 11.8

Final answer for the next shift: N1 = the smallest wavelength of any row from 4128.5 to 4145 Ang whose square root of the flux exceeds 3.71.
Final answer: 4128.97 Ang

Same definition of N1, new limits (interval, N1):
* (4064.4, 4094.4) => 4064.82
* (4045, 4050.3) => 4045.22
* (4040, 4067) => 4040.56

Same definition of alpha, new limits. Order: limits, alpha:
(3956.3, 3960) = 44.2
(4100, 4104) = 52.6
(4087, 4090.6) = 51.6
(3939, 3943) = 43.3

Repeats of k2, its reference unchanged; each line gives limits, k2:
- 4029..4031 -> 0.13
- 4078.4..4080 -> 0.07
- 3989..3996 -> 0.13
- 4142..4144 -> 0.05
